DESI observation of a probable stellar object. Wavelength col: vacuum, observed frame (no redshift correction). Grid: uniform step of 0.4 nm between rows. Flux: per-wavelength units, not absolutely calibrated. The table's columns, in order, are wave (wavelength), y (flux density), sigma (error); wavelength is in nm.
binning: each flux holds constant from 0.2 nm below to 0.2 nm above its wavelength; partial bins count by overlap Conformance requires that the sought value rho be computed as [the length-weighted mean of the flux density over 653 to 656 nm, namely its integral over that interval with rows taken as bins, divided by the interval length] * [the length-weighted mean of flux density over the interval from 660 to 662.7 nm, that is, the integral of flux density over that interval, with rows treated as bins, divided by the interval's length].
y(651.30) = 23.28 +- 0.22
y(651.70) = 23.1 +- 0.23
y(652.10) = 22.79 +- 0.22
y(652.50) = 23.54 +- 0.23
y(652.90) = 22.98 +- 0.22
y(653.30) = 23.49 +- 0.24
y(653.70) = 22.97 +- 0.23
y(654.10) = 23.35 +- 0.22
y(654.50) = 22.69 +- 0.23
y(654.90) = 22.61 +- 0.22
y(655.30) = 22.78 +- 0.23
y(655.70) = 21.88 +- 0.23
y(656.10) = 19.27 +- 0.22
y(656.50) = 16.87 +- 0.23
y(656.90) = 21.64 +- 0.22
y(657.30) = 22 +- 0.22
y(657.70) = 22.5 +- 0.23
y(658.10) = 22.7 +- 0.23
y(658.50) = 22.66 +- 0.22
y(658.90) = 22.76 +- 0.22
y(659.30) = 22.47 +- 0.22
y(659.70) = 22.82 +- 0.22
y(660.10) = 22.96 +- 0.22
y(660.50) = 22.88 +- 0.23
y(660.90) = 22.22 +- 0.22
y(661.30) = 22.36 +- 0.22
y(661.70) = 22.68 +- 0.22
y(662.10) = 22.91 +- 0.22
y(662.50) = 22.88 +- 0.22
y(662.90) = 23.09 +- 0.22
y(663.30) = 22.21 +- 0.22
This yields 515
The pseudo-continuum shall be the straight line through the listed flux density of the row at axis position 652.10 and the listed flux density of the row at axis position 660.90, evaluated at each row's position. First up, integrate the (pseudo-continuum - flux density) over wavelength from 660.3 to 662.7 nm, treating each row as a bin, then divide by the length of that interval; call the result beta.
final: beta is -0.5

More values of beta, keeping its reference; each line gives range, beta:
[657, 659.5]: -0.1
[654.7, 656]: 0.4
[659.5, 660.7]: -0.6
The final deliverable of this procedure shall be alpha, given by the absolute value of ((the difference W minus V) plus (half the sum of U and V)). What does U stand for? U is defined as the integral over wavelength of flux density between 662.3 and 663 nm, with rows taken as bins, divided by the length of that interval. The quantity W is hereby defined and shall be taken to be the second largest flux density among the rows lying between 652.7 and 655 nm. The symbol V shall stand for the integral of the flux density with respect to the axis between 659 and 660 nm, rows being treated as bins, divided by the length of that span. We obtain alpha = 23.5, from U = 23.0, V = 22.7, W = 23.35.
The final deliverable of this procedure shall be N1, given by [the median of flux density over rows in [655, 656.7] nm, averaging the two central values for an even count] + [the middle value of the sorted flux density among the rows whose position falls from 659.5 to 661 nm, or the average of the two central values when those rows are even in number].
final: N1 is 43.4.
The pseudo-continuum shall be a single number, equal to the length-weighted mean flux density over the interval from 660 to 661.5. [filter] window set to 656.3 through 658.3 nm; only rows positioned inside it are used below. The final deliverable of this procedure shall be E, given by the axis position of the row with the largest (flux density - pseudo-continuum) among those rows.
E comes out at 658.10 nm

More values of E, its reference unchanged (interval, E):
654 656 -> 654.10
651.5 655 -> 652.50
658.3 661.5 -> 660.10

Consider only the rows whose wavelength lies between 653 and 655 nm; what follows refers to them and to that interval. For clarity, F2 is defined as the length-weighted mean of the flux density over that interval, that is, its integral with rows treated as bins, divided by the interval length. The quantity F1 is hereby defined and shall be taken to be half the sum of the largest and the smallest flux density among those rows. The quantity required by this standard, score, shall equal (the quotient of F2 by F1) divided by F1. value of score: 0.0434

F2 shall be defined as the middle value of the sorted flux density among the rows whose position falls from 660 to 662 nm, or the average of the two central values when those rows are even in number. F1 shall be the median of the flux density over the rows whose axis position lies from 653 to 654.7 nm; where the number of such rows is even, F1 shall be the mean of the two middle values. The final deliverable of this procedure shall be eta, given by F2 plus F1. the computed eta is 45.8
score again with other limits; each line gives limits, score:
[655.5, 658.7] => 0.0541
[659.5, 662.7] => 0.0445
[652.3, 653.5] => 0.0431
